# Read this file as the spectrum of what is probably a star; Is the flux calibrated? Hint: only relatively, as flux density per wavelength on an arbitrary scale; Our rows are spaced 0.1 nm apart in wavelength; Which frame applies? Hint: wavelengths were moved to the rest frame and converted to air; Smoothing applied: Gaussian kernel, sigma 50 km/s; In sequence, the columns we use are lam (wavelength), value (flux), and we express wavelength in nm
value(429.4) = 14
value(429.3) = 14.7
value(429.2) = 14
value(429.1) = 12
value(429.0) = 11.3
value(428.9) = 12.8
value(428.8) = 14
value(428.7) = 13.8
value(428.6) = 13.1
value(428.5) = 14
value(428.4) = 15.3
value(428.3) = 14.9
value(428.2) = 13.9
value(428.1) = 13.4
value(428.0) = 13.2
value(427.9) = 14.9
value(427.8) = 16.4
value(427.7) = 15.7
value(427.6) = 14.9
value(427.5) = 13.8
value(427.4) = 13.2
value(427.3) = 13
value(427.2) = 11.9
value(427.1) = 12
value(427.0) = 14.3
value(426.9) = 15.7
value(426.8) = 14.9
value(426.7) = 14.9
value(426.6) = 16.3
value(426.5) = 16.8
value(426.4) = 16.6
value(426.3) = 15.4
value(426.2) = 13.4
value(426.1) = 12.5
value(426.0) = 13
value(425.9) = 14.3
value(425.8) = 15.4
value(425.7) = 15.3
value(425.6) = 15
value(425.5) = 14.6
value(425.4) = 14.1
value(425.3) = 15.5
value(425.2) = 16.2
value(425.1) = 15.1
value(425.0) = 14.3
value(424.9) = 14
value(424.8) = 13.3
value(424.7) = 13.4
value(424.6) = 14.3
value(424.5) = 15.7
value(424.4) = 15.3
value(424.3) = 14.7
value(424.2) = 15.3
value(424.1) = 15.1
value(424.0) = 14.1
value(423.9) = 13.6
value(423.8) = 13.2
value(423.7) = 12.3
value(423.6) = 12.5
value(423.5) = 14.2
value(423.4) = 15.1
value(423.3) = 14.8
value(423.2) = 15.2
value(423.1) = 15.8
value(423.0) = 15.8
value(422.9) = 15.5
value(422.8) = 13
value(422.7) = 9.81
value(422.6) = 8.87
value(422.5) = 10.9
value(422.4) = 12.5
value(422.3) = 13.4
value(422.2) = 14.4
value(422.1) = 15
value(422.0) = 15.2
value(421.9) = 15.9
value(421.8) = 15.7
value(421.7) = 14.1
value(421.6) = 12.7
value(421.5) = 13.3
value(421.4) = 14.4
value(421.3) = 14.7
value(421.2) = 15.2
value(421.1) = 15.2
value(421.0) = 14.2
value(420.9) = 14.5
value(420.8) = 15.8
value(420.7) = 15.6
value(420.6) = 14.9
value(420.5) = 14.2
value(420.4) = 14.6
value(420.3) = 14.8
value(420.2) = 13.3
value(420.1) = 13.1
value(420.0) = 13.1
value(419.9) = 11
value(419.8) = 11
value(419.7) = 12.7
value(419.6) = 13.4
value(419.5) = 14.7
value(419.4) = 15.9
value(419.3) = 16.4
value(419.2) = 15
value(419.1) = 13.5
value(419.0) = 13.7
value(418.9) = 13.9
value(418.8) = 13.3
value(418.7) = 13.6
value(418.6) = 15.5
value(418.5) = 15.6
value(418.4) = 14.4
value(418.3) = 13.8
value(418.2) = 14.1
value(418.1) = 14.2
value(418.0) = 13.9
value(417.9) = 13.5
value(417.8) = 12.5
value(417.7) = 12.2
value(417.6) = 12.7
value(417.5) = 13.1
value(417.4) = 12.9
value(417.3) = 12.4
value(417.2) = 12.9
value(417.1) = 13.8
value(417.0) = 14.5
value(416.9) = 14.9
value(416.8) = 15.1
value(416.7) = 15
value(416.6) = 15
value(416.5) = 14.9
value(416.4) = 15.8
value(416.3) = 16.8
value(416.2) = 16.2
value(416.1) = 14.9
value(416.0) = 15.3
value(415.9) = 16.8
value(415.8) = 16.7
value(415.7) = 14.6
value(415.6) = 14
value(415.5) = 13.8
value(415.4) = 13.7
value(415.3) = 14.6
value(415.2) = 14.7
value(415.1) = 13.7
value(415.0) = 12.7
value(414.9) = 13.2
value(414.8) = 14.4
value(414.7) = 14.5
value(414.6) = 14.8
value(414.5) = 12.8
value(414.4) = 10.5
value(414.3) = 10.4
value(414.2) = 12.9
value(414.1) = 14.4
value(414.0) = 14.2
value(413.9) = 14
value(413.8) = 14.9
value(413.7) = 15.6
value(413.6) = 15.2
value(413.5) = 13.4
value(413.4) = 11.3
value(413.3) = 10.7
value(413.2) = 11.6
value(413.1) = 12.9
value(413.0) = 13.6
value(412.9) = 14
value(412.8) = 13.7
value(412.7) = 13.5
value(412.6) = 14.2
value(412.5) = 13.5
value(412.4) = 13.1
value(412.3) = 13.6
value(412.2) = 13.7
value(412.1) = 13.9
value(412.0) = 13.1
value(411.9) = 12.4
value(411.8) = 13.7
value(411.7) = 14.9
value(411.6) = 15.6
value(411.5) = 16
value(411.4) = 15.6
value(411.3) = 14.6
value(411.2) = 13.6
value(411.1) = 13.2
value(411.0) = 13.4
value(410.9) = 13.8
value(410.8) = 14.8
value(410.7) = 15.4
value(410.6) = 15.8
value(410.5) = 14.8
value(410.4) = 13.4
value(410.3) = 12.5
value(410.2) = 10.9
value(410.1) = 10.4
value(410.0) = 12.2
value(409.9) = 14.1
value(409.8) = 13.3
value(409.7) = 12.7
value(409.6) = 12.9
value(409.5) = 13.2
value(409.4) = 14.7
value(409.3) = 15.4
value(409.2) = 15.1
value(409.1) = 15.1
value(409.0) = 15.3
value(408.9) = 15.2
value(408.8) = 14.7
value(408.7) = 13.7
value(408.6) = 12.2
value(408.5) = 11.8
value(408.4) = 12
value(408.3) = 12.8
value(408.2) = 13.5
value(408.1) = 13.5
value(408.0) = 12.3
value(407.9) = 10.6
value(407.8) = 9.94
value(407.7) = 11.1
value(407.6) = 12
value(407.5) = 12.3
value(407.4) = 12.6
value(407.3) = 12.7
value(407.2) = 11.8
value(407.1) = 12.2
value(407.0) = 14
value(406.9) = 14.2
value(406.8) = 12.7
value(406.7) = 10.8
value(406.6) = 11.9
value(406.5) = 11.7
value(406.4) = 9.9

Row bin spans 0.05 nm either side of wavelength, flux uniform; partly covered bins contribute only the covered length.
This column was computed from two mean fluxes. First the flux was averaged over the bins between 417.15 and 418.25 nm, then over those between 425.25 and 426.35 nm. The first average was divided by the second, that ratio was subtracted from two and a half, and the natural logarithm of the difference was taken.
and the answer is 0.463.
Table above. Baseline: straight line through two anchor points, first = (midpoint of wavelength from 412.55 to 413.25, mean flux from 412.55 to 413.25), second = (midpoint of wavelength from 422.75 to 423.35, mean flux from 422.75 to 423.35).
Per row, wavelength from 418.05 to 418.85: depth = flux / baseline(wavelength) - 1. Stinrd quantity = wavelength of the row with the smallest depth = 418.8 nm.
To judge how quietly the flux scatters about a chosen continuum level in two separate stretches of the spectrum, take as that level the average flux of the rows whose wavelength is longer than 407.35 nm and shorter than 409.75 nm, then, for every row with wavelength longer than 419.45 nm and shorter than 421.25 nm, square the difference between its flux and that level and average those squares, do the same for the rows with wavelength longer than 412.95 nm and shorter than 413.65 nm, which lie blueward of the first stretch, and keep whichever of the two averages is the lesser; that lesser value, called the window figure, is 2.3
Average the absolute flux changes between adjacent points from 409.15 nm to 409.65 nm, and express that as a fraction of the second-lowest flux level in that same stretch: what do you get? 0.053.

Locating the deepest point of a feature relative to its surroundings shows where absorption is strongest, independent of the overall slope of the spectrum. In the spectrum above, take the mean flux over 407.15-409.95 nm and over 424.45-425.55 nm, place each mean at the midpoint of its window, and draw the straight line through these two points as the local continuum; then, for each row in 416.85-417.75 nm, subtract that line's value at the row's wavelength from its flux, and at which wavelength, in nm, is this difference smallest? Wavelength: 417.7 nm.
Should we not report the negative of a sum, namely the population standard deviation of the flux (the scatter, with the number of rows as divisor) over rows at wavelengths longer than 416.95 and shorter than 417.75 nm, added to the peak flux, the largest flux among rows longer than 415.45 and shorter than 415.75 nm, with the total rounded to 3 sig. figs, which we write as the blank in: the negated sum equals -15.3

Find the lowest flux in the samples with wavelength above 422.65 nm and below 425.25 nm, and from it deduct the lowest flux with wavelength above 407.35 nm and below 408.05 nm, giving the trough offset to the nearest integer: 0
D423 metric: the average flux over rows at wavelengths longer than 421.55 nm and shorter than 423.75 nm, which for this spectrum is 13.8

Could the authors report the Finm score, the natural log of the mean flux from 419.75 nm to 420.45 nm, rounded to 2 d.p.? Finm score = 2.56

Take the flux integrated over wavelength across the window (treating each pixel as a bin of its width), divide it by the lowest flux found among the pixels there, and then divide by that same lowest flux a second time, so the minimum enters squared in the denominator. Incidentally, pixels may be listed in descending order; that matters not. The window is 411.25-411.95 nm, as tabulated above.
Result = 0.067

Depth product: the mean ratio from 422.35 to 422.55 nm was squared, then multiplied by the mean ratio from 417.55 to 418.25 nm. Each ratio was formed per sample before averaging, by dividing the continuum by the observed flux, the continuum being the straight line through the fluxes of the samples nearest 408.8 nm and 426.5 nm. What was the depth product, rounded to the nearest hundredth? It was 2.34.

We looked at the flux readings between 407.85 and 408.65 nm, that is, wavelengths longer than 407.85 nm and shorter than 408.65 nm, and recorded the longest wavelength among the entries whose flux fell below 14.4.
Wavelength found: 408.6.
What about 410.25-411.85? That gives 411.8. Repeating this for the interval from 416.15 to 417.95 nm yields 417.9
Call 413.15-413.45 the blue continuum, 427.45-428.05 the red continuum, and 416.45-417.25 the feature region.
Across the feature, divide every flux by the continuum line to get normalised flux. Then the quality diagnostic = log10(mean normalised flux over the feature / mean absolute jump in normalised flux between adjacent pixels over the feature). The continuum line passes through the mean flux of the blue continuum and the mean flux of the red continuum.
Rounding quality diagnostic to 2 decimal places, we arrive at 1.61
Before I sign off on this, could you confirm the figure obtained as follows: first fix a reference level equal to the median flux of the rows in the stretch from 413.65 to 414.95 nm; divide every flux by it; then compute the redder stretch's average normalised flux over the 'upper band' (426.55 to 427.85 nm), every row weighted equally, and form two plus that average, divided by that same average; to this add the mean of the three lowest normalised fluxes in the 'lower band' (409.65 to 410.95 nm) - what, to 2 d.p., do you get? 3.76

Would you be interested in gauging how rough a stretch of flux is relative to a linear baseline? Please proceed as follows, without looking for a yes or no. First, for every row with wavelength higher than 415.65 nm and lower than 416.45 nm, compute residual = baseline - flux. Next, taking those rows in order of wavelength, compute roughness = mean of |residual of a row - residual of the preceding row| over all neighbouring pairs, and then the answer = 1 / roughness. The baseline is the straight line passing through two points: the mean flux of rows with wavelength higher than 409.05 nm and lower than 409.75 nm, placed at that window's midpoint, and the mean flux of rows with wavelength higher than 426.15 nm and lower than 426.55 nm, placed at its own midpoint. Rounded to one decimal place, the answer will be 1.0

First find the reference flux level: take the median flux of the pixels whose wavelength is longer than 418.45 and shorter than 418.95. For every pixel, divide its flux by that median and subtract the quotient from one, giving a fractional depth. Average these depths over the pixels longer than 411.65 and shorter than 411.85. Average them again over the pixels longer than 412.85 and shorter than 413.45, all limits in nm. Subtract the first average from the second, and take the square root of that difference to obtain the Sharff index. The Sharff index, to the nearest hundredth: 0.37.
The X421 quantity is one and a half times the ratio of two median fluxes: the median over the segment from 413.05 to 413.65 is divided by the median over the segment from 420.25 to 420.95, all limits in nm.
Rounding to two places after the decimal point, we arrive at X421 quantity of 1.24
